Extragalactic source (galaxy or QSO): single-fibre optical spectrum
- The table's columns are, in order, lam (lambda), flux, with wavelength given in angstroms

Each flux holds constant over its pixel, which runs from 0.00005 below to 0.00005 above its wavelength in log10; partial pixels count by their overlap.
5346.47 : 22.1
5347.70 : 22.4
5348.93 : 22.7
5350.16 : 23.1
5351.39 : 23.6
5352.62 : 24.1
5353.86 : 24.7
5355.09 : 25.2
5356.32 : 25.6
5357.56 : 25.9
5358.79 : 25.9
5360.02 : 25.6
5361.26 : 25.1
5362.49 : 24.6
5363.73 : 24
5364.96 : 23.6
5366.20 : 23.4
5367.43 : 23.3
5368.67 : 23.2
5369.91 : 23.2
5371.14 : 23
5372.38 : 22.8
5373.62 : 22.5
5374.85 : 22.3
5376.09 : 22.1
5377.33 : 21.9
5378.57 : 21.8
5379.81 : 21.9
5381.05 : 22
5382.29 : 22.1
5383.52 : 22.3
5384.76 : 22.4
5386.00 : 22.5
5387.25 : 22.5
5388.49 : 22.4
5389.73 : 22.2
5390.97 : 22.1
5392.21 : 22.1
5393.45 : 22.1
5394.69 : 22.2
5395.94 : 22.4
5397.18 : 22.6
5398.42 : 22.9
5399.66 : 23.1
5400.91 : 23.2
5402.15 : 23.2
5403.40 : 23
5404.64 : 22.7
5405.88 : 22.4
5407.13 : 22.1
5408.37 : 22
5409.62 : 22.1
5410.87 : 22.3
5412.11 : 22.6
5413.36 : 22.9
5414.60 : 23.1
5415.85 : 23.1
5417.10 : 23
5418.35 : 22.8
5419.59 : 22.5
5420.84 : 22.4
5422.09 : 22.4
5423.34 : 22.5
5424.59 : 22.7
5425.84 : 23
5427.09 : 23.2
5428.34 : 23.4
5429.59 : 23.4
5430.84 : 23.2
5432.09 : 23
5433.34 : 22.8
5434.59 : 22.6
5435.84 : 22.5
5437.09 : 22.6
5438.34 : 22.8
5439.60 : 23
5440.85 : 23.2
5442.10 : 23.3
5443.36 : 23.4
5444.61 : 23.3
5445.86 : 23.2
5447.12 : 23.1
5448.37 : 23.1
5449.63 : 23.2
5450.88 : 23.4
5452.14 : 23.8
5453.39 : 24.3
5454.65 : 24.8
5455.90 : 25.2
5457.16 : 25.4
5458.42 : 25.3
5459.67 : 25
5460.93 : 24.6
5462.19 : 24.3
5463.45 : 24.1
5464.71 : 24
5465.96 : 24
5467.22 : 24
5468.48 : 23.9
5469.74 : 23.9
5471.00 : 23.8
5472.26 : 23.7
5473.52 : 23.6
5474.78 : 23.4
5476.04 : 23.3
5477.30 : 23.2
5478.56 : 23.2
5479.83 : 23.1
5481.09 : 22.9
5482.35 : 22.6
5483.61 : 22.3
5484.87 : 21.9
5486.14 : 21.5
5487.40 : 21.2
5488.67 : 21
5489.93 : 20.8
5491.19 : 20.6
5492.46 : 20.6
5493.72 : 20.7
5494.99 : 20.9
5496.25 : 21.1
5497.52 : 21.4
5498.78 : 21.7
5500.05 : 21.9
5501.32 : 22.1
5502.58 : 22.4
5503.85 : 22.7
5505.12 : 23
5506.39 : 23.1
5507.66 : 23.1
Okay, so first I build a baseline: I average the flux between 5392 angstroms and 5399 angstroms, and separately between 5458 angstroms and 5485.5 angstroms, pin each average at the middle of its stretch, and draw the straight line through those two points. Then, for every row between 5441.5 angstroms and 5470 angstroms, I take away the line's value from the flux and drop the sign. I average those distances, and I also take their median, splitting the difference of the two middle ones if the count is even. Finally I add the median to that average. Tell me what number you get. 1.1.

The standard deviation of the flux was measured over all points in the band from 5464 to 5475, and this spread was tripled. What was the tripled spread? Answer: 0.6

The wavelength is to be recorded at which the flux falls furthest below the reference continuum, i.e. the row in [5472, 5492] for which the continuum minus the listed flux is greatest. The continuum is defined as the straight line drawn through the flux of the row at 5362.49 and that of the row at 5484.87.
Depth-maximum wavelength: 5491.19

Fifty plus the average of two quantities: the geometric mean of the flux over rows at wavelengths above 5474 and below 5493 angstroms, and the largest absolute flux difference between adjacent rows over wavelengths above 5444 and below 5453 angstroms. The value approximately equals 61.2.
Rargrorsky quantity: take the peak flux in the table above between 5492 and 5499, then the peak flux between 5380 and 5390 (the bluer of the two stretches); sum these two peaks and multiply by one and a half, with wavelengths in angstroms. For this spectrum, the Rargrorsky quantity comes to 66.3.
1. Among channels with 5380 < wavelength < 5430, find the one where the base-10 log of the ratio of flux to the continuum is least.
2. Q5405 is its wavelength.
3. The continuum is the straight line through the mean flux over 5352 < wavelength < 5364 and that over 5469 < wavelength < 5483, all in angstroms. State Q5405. 5381.05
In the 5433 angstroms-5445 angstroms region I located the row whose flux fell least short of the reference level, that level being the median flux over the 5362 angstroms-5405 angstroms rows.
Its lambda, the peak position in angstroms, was 5443.36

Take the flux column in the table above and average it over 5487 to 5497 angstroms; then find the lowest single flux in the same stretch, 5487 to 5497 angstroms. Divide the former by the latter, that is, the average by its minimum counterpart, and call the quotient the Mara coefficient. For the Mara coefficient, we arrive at 1.01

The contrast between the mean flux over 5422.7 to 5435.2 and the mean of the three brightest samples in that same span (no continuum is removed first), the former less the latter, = -0.35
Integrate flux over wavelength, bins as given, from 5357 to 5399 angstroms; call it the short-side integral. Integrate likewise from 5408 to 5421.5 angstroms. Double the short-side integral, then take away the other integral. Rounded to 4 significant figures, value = 1624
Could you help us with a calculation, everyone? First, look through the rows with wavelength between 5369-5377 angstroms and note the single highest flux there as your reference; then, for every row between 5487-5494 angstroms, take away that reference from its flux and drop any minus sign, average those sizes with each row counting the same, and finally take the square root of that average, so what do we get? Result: 1.5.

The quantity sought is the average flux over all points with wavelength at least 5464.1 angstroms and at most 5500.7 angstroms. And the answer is 22.4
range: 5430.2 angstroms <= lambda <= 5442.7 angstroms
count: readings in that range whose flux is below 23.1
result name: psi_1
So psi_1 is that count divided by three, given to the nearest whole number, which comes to 2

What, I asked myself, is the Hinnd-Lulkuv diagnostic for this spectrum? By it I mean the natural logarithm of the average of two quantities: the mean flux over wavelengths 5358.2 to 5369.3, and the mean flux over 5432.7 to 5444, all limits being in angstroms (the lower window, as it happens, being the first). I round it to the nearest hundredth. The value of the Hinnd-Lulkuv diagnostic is 3.16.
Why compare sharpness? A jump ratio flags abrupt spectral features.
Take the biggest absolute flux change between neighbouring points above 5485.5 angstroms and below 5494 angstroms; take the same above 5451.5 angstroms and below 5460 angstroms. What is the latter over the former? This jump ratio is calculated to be 1.67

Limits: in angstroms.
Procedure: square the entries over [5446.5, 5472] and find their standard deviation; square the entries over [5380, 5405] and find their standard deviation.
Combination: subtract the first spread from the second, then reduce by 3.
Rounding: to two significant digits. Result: -19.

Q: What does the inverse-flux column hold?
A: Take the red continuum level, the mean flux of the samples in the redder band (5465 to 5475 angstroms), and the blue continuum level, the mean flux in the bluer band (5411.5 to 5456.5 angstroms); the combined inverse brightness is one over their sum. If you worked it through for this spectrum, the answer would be 0.0213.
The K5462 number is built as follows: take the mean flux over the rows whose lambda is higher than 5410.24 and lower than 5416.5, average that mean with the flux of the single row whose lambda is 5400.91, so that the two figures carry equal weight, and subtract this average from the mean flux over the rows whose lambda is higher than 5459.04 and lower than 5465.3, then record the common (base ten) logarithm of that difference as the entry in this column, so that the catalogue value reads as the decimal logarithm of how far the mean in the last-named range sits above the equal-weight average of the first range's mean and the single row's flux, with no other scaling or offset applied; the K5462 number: 0.1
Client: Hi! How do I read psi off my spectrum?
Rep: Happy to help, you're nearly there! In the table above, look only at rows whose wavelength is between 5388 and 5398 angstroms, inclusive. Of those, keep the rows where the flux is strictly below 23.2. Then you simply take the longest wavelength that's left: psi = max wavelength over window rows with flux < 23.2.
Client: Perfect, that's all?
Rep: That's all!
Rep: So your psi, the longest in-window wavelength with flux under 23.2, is 5397.18 angstroms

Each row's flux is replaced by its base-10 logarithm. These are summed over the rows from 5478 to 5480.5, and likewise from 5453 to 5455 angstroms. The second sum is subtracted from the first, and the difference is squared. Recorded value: 0.003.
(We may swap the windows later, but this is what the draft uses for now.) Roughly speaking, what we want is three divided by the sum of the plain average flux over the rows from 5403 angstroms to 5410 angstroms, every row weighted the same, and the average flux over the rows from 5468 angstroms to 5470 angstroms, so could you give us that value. 0.0648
